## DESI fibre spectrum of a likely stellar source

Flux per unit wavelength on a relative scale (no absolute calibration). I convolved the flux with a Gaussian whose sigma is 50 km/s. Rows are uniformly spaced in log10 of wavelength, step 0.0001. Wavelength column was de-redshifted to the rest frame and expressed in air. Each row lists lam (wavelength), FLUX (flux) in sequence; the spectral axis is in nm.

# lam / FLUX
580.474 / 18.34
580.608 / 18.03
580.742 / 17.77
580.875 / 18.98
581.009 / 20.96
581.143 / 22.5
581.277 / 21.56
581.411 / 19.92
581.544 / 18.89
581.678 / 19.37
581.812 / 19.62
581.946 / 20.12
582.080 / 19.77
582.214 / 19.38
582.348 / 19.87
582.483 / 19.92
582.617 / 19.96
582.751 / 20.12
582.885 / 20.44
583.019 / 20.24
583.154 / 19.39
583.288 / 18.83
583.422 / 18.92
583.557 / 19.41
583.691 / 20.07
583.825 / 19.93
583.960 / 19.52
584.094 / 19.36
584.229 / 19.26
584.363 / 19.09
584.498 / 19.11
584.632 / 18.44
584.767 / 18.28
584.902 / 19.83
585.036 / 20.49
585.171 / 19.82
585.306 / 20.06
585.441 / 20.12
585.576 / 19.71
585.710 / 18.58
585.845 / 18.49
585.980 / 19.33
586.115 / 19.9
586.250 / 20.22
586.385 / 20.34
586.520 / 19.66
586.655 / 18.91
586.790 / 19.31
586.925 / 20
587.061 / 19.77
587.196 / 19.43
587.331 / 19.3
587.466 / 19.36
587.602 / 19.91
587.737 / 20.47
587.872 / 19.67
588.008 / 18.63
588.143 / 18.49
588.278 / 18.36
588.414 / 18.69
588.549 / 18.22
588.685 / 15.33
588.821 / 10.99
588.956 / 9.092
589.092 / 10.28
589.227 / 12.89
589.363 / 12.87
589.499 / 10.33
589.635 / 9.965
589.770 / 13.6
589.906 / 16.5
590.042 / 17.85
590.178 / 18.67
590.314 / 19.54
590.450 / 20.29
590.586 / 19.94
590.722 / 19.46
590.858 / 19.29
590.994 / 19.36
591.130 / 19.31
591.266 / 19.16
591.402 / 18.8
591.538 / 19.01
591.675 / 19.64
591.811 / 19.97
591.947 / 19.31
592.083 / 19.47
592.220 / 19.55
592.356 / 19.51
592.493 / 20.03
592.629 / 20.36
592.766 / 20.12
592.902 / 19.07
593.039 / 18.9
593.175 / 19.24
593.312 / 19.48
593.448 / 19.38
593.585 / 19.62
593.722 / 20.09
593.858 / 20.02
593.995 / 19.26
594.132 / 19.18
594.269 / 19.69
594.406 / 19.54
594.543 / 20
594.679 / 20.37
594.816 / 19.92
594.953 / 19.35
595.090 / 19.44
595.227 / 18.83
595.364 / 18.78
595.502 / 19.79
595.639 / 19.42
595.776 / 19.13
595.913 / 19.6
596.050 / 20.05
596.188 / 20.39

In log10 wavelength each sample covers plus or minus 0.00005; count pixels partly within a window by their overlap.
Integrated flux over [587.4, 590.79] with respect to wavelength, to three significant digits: 55.5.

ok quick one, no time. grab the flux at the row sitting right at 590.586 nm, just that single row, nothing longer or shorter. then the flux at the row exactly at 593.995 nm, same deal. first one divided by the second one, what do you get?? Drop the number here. 1.04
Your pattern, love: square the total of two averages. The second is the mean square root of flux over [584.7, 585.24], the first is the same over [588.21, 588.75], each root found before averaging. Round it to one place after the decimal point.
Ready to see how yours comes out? 74.4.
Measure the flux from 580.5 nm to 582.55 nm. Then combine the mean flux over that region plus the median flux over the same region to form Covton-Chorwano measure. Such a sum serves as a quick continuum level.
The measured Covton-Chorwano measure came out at 39.5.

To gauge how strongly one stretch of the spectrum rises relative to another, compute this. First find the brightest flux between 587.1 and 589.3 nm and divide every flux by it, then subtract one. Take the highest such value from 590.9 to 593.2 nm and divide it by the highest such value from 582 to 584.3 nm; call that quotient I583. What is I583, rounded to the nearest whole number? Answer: 4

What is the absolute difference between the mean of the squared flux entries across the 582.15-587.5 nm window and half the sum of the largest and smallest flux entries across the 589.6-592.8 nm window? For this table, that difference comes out 368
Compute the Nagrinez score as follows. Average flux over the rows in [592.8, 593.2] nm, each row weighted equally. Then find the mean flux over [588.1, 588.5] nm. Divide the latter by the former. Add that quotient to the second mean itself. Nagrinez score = 19.5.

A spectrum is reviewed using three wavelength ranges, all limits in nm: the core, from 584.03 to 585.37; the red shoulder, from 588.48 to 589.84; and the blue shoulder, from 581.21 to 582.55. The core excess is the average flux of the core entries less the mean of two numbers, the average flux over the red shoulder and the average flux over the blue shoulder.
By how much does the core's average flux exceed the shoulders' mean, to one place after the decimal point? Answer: 3.3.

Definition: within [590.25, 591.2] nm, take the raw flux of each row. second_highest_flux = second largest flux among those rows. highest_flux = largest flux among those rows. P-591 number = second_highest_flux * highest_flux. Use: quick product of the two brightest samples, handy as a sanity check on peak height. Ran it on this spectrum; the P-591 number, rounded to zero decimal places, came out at 405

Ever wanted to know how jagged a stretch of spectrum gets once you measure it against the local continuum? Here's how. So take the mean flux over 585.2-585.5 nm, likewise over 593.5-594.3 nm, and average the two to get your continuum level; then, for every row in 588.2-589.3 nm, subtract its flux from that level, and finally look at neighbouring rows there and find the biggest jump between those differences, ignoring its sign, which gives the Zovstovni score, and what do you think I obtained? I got 4.3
